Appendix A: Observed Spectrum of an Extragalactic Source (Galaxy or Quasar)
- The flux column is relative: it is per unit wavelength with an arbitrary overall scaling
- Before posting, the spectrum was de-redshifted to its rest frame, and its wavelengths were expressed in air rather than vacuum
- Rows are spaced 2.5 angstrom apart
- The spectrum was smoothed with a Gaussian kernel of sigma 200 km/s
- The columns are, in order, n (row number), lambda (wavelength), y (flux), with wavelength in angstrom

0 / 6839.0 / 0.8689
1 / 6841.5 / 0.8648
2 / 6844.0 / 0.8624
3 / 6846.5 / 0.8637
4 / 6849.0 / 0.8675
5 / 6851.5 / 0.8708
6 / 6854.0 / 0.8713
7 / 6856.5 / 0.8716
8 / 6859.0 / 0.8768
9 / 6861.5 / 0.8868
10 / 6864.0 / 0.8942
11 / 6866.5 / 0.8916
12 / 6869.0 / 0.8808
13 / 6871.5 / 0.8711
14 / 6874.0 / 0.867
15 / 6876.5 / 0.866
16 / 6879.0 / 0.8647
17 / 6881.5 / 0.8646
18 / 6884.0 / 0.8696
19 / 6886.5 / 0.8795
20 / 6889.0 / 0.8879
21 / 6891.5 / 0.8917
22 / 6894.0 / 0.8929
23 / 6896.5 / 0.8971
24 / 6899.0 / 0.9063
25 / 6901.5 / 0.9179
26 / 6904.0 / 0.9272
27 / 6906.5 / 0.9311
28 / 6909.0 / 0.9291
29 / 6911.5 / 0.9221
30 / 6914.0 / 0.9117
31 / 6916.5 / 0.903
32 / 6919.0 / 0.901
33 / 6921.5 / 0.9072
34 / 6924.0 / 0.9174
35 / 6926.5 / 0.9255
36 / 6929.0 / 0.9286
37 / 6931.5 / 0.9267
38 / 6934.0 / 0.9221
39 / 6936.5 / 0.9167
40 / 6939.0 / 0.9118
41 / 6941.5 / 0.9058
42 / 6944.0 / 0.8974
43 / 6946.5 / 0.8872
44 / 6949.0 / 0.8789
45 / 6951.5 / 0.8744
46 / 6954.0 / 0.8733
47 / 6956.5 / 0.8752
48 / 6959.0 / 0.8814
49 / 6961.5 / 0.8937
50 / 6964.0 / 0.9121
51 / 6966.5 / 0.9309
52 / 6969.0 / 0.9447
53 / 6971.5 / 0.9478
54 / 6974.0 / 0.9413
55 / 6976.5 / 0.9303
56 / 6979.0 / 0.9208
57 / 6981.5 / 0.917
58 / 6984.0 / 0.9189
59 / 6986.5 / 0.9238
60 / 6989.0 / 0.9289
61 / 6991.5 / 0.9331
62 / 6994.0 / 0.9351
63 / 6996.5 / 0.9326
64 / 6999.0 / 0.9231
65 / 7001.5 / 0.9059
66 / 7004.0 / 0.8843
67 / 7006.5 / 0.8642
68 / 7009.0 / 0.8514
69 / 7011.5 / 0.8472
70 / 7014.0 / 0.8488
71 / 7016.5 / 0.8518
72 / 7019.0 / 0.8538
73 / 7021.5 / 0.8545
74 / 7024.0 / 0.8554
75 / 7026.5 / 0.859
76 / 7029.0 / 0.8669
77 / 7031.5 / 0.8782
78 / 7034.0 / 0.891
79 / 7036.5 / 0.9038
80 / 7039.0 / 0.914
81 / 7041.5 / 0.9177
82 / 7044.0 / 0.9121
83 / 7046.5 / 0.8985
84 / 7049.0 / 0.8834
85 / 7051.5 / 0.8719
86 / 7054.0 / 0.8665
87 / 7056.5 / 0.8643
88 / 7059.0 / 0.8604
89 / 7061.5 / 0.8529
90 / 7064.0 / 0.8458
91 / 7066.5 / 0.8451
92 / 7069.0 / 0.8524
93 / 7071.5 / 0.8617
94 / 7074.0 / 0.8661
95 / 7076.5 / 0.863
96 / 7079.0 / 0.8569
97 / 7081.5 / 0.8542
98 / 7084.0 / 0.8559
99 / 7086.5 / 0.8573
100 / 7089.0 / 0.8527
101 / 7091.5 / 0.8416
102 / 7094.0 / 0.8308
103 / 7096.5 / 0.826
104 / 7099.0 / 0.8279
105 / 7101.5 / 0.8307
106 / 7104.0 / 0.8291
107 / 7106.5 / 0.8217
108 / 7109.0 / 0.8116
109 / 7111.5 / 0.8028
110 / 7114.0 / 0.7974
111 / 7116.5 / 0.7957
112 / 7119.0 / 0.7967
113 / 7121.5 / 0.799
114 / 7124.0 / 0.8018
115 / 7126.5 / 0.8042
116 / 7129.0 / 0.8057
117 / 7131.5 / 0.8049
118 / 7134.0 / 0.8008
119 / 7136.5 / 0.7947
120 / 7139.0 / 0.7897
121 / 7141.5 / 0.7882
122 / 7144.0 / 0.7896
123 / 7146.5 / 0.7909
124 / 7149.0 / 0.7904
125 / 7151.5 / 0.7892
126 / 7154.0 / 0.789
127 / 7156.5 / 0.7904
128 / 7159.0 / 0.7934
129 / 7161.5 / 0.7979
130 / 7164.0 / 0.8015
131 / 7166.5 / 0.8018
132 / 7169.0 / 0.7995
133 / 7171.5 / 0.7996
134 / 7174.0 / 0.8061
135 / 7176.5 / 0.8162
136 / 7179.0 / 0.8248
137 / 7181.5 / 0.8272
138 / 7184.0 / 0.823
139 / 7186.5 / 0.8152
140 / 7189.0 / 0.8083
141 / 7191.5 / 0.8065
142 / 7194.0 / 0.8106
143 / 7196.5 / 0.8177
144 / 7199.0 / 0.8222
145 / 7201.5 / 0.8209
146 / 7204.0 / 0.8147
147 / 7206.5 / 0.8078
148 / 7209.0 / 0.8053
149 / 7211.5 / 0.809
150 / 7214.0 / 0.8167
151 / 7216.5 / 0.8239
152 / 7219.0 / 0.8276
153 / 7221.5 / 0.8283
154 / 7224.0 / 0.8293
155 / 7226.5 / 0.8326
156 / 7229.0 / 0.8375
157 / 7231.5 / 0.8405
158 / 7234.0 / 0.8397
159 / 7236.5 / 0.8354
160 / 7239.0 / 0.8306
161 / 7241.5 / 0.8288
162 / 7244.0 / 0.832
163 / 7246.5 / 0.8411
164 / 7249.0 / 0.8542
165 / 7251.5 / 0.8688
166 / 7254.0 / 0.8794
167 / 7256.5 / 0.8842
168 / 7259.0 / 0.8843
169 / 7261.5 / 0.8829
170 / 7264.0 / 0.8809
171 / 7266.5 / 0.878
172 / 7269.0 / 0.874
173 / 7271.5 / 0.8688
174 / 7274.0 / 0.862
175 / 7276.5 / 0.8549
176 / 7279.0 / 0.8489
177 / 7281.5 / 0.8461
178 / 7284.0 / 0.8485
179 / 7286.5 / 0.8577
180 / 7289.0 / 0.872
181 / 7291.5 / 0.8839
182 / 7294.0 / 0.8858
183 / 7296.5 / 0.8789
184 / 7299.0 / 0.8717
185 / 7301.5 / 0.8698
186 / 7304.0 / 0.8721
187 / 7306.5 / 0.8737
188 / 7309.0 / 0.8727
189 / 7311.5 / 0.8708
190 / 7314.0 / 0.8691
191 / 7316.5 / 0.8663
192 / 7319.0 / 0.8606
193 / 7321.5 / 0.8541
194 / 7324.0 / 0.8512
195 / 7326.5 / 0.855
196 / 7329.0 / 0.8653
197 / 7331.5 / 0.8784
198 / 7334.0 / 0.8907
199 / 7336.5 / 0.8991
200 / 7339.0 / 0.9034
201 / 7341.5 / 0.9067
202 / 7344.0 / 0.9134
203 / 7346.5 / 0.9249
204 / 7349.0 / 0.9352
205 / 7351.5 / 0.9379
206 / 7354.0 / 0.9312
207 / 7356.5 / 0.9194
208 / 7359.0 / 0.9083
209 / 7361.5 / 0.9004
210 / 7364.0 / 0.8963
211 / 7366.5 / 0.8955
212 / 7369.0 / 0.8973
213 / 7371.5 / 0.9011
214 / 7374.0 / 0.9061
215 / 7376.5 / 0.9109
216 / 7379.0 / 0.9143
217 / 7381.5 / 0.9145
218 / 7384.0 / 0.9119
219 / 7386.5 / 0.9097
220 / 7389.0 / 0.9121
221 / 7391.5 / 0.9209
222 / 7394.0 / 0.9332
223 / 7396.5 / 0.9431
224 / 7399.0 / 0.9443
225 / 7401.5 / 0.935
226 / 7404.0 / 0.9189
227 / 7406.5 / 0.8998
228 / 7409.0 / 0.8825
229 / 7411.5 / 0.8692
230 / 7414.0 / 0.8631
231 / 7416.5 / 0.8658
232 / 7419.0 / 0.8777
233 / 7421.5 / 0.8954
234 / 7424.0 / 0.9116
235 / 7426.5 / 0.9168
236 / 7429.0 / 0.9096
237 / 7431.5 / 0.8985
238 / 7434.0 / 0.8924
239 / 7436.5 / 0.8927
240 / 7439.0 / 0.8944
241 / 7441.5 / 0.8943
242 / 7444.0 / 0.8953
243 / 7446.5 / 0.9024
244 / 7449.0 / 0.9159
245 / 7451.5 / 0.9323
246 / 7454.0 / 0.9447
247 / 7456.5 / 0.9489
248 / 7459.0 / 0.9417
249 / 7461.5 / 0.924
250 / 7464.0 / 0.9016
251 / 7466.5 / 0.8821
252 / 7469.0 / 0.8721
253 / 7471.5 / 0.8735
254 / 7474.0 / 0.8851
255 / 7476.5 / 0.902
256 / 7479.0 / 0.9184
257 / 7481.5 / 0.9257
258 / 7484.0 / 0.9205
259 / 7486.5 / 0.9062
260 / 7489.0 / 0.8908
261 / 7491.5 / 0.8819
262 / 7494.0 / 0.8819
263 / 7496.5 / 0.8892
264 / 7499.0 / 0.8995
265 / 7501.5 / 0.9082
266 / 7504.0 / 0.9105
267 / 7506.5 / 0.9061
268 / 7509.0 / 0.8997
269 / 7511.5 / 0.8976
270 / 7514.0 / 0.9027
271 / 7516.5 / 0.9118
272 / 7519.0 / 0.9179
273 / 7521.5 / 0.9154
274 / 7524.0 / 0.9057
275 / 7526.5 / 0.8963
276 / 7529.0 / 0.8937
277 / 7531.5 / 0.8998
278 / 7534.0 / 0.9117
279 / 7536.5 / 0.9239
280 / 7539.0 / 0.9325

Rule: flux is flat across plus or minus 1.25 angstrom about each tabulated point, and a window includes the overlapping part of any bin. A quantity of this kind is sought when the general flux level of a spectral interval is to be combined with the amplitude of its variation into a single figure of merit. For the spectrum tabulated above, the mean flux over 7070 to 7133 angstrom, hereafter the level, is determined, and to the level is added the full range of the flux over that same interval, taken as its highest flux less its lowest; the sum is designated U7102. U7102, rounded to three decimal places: 0.898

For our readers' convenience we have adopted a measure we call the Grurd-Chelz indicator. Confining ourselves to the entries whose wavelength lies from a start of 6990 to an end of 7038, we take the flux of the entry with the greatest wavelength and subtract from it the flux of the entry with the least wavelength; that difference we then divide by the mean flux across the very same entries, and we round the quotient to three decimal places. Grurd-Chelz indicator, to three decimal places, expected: -0.033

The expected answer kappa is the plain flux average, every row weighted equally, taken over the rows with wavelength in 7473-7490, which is 0.91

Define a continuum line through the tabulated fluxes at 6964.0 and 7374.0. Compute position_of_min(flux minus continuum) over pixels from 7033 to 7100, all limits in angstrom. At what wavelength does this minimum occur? 7096.5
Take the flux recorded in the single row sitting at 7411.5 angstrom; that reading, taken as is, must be 0.8692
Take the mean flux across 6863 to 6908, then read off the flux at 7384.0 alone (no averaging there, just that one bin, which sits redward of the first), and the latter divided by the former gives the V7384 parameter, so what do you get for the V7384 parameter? 1.03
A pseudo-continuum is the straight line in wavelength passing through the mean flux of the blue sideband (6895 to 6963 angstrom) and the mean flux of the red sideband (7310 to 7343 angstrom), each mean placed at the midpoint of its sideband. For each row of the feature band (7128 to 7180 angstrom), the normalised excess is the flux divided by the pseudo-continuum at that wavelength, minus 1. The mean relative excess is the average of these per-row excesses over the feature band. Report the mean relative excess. -0.10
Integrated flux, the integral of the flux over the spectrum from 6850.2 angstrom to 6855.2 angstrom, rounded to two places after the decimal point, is 4.36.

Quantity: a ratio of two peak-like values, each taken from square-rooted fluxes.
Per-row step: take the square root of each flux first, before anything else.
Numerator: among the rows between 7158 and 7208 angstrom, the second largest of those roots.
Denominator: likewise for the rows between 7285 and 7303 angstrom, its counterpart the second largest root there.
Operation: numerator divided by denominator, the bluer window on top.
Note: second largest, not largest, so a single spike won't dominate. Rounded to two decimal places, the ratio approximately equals 0.97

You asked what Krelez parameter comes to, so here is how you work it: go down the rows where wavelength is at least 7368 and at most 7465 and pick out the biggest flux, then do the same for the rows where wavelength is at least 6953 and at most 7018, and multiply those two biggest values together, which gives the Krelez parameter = 0.899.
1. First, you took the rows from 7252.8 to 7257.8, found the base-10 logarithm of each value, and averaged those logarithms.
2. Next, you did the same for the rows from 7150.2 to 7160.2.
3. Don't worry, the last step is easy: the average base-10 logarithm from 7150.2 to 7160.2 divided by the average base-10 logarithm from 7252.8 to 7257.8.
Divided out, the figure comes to 1.9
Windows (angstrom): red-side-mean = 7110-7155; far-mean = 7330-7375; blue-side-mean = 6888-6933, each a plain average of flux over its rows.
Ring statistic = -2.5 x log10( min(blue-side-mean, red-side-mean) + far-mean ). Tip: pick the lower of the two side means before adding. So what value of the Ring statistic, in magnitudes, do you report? -0.579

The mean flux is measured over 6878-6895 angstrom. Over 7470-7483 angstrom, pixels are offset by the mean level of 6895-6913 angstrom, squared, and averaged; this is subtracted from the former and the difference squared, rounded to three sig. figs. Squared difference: 0.771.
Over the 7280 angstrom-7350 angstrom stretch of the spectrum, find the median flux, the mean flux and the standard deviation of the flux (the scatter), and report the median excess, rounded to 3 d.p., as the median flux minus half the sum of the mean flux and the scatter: 0.422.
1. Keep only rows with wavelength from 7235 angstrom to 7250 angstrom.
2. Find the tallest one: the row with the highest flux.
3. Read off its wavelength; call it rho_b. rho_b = 7249.0 angstrom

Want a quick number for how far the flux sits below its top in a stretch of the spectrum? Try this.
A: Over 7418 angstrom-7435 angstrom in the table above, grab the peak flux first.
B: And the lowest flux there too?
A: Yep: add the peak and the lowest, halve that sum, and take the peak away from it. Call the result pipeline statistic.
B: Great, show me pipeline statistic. -0.020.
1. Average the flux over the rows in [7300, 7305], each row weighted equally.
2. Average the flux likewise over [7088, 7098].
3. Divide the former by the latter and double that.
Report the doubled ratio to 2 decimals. 2.08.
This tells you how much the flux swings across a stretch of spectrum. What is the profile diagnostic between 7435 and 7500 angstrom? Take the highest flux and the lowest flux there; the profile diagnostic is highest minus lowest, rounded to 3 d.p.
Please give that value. 0.077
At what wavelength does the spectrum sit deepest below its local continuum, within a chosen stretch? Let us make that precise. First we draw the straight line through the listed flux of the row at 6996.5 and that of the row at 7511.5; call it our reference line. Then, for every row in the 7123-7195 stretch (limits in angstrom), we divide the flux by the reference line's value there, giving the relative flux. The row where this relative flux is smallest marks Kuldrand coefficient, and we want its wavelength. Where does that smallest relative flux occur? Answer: 7141.5 angstrom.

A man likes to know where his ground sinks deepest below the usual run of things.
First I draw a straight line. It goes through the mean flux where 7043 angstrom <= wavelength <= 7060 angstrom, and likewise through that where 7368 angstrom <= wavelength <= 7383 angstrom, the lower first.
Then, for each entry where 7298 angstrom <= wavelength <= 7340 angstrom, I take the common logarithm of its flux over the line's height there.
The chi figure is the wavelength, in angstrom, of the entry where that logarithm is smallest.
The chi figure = 7324.0 angstrom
